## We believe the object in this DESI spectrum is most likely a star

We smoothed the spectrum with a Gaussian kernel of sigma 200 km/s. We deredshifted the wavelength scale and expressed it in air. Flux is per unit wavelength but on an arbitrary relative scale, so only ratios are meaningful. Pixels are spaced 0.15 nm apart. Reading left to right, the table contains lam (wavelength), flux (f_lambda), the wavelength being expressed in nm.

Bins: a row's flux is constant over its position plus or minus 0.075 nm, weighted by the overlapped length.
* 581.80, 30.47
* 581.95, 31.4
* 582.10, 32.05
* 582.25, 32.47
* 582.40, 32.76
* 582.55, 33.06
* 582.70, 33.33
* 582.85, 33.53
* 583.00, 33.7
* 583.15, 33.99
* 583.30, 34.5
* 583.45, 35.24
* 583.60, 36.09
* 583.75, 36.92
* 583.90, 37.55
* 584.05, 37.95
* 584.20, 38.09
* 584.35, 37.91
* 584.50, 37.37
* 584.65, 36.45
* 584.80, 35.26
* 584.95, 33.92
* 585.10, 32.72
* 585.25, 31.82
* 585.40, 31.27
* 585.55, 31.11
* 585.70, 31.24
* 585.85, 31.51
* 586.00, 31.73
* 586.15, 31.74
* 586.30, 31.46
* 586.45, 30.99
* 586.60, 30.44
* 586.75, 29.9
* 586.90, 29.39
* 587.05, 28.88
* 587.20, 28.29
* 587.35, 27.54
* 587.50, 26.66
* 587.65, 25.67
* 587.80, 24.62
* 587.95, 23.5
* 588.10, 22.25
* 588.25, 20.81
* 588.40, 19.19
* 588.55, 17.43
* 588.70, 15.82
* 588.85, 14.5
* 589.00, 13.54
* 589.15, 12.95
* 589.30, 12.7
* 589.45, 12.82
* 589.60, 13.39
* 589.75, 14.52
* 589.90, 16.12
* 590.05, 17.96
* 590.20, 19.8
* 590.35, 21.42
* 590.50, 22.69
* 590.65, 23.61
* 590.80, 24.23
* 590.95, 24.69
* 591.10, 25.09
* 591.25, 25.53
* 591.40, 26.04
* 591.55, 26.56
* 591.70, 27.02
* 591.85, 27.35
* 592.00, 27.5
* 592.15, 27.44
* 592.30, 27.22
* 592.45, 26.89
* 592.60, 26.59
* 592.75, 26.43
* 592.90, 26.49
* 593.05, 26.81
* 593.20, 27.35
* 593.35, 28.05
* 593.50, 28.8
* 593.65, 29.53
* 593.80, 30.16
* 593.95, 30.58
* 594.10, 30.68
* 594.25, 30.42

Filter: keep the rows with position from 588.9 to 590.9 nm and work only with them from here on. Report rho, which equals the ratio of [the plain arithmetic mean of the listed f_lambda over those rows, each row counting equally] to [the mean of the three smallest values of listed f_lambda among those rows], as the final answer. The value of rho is 1.35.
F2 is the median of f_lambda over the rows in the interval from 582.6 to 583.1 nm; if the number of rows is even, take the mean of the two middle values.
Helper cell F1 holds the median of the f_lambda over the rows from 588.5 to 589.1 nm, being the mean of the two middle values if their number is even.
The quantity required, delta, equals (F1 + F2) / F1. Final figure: 3.2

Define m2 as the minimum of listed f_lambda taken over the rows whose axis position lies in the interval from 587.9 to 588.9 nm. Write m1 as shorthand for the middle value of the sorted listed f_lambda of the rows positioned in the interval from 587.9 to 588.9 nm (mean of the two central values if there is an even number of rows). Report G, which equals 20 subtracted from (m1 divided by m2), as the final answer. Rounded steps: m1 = 19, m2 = 14.5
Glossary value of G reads -18.7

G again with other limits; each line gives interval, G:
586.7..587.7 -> -18.9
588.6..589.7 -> -18.9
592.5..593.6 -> -19.0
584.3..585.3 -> -18.9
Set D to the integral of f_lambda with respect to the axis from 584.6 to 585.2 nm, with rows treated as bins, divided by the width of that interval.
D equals 34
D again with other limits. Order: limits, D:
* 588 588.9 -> 19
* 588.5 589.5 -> 14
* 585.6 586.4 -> 32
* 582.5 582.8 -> 33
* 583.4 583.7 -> 36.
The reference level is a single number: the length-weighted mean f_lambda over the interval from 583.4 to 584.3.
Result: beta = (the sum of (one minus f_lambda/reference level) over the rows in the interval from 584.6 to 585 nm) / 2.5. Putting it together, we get 0.1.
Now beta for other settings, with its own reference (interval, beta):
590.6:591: 0.4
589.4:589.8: 0.8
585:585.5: 0.2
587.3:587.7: 0.3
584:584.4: 0.0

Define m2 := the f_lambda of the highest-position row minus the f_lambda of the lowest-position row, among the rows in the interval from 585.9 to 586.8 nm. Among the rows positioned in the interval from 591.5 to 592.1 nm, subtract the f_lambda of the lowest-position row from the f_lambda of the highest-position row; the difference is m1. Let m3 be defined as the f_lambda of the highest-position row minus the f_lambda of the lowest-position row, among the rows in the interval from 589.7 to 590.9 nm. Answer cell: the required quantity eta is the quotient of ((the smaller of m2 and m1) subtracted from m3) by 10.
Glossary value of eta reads 1.2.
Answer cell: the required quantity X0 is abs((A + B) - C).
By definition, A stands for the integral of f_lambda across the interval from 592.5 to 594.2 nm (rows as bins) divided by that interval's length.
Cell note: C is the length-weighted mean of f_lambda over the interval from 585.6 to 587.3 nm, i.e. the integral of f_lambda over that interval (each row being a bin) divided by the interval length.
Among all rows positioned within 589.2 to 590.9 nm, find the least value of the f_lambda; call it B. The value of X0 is 11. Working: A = 28.3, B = 12.7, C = 30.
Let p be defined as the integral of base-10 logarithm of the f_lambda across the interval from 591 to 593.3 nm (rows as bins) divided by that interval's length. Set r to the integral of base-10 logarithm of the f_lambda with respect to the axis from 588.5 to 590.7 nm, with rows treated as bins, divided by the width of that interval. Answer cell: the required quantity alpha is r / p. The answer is 0.85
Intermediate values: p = 1.43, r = 1.21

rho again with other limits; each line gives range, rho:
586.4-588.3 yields 1.21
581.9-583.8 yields 1.06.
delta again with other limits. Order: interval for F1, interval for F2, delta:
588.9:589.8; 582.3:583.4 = 3.5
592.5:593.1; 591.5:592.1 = 2.0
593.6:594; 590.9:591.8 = 1.9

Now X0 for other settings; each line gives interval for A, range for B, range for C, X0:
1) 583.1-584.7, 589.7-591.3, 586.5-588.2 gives 24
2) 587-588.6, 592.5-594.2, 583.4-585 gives 14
